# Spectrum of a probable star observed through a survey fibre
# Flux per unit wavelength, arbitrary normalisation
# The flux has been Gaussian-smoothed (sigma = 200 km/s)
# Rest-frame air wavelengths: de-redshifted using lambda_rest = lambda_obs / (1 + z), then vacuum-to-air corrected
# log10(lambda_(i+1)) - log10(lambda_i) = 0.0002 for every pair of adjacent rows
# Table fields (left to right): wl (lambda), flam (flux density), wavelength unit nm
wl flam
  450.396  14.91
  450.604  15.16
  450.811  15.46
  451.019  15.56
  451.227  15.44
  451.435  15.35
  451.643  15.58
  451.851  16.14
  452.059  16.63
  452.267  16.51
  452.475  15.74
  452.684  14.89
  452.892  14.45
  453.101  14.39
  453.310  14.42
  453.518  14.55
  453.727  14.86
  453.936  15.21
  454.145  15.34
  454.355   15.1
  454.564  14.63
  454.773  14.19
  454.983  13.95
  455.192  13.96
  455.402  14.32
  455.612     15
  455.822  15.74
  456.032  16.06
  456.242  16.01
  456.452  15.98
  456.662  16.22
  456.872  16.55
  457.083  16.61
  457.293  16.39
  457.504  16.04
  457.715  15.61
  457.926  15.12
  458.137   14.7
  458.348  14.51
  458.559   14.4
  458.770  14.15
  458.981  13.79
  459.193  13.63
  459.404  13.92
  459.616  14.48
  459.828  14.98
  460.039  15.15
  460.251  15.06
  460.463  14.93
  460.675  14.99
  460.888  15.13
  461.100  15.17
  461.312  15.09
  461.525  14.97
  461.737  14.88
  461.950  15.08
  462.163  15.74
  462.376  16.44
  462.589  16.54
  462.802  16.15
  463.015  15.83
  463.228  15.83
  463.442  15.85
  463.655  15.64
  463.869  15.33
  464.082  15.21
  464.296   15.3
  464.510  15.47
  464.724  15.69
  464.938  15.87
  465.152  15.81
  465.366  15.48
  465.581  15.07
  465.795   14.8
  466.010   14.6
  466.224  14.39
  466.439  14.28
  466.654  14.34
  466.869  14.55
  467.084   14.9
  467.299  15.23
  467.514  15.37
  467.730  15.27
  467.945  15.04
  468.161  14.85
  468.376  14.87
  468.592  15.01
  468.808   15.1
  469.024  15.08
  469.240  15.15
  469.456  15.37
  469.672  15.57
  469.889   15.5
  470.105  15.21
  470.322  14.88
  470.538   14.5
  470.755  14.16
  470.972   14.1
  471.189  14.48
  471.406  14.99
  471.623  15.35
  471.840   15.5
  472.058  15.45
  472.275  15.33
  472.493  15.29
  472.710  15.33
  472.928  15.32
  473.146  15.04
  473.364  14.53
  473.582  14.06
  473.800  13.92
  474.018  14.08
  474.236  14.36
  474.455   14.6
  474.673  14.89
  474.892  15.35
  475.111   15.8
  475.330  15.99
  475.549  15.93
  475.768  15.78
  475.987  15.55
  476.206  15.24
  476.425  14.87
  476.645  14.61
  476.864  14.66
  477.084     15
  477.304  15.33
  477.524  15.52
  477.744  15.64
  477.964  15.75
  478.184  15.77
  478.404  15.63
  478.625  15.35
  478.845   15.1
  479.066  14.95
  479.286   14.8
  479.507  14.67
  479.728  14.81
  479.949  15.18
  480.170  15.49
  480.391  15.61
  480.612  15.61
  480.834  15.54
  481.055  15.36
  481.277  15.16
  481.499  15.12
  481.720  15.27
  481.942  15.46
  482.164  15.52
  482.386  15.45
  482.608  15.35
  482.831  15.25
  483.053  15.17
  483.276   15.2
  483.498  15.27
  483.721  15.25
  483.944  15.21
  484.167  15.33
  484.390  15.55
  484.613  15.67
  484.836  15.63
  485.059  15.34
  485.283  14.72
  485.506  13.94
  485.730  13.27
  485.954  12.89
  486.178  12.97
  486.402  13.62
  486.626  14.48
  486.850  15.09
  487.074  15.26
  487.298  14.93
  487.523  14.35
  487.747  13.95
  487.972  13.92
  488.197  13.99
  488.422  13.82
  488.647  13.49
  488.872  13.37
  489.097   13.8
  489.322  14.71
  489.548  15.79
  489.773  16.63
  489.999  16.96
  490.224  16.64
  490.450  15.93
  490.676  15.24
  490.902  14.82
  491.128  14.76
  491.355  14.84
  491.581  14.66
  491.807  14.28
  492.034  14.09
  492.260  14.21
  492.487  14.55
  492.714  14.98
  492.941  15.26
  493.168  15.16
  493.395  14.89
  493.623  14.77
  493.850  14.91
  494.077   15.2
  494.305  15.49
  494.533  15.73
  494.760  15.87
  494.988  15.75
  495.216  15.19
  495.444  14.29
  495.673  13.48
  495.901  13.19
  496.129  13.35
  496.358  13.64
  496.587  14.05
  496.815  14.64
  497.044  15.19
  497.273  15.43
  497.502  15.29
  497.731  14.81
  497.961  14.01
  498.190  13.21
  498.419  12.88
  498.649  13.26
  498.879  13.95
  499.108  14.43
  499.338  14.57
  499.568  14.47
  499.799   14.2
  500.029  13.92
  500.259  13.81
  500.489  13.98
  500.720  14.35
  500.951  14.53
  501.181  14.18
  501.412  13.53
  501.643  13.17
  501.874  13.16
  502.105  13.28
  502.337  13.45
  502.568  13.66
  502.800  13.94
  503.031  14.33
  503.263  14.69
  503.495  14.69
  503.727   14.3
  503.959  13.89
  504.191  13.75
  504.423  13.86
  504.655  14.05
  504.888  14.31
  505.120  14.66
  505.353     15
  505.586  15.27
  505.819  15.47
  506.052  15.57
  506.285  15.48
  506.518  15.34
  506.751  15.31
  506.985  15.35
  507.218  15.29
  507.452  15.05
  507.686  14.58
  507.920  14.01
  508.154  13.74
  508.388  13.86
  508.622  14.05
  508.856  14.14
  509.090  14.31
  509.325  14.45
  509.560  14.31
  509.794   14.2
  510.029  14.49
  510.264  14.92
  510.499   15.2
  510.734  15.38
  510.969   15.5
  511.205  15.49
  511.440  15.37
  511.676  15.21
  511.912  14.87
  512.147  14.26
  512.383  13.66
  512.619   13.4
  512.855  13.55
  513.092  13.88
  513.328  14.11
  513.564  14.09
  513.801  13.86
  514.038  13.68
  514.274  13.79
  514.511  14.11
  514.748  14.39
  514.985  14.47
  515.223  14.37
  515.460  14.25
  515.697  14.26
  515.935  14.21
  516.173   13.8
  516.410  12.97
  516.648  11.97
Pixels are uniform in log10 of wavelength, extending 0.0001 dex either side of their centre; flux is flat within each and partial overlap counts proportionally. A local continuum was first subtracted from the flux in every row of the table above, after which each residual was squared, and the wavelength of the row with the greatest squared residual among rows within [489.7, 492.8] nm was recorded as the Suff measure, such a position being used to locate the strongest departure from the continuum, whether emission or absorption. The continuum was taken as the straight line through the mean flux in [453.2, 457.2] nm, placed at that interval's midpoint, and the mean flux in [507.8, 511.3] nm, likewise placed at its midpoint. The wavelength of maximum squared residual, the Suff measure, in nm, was 489.999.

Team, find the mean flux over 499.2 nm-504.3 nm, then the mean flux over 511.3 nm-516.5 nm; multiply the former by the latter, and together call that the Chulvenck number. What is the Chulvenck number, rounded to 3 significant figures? 198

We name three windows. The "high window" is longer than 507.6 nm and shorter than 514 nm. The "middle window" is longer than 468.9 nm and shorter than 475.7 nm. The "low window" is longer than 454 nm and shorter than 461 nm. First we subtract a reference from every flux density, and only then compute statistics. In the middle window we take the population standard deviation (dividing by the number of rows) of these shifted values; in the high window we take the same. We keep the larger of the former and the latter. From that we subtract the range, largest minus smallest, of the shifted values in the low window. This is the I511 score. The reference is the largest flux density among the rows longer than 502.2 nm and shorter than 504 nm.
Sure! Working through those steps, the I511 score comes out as -2.4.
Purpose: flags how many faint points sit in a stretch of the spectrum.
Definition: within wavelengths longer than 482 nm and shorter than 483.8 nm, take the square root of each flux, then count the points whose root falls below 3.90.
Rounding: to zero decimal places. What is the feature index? 2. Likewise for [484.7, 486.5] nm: 6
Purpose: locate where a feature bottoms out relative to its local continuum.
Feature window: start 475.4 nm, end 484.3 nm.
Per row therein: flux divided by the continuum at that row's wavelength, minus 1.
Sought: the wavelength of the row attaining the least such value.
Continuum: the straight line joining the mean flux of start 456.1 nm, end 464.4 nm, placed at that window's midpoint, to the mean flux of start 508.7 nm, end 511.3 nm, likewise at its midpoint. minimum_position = 476.645 nm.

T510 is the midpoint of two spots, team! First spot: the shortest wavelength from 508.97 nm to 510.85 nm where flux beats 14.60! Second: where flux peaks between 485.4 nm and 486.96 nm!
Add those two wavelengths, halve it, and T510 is 498.56 nm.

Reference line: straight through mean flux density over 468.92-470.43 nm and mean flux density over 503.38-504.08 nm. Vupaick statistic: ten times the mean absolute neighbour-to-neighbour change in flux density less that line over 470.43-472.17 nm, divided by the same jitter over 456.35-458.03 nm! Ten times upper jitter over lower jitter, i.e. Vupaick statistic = 8.8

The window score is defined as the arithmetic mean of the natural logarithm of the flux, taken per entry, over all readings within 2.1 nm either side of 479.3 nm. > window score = 2.73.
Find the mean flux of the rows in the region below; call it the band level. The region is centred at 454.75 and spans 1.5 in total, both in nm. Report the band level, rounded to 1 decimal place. 14.5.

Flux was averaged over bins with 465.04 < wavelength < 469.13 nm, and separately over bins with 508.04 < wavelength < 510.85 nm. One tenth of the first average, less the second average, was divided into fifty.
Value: -3.87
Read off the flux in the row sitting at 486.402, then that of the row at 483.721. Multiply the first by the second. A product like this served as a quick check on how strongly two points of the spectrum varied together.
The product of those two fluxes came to 208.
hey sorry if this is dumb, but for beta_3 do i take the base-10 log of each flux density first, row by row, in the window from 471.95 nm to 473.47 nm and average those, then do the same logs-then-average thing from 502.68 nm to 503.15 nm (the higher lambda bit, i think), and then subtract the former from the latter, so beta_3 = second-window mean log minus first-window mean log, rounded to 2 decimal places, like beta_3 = -0.03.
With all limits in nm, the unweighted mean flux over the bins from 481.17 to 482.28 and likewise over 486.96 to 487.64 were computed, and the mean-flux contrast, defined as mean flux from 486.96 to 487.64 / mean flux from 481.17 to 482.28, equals 0.97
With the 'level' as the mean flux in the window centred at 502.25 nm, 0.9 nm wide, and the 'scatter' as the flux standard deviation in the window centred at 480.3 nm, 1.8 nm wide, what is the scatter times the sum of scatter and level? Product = 5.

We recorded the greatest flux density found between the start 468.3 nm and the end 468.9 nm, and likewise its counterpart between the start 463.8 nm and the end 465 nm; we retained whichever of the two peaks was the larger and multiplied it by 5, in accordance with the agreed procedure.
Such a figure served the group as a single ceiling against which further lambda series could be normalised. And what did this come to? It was 79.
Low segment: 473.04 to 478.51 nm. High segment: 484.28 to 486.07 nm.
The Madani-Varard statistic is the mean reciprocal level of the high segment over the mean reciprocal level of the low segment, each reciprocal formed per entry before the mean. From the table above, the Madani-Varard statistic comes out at 1.04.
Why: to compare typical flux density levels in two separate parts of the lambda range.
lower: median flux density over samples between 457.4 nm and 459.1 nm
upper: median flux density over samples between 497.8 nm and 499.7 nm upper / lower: 0.96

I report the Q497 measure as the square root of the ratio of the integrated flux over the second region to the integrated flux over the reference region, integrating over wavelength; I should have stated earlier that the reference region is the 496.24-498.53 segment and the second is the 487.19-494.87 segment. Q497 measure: 1.9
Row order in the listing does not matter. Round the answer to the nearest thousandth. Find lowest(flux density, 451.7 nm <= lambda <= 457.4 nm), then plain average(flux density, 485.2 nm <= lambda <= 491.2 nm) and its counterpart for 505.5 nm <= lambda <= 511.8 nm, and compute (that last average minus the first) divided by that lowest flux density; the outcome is 0.021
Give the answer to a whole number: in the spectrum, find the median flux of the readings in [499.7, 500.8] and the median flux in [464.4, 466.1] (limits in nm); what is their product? 216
